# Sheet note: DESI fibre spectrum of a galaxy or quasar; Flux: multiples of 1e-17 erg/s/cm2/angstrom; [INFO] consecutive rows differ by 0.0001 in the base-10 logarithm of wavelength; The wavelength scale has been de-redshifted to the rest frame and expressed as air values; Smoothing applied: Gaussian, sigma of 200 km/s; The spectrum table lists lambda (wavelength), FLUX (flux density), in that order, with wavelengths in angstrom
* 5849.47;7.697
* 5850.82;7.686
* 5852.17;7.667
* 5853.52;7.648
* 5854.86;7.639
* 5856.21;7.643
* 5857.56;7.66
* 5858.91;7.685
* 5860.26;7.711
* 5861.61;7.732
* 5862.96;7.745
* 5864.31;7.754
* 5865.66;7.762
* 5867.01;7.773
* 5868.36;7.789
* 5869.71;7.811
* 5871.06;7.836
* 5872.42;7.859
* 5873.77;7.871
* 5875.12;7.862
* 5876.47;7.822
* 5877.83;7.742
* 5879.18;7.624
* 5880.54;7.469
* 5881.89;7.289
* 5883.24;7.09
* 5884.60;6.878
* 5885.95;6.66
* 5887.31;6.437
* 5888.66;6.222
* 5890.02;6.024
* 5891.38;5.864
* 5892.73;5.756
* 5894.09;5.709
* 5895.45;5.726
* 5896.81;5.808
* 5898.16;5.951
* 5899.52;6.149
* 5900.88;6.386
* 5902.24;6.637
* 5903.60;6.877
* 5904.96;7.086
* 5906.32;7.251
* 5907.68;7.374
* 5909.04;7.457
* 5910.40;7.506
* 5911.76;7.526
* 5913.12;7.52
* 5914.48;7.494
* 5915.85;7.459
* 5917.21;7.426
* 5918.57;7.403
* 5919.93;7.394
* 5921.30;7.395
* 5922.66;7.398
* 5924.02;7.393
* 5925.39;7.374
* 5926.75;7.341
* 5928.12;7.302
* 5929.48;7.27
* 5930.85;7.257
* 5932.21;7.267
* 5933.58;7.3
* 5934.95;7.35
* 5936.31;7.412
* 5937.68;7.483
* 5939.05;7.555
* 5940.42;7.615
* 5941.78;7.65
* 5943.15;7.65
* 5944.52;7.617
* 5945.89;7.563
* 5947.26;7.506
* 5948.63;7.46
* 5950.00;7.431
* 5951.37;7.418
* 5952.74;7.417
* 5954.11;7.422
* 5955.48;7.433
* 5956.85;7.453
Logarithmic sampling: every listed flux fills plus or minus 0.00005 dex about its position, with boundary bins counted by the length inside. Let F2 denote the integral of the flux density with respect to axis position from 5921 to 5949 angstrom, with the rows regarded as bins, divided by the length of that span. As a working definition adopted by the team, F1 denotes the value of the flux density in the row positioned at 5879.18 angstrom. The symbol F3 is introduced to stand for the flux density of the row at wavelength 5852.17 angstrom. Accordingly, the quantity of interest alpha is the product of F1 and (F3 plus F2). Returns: 115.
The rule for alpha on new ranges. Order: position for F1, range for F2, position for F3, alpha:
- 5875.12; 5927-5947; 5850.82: 119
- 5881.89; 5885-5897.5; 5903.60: 94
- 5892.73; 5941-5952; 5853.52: 87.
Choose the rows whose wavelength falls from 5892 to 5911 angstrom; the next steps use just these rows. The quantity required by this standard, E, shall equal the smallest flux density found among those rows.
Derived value 5.709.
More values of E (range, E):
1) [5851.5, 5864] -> 7.639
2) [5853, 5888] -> 6.437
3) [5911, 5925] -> 7.393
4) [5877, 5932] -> 5.709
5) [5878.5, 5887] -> 6.66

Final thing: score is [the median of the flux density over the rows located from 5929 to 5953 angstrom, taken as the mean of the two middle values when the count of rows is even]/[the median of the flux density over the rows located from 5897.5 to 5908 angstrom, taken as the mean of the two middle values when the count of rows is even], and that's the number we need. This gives 1.10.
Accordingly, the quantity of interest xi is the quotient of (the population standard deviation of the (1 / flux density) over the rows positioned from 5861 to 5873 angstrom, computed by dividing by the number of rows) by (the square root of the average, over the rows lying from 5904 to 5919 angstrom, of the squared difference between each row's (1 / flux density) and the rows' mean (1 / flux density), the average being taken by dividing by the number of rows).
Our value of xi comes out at 0.3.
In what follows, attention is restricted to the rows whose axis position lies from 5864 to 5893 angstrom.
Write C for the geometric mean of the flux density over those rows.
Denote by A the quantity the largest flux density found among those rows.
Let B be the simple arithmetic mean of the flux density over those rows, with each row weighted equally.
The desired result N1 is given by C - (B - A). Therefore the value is 7.83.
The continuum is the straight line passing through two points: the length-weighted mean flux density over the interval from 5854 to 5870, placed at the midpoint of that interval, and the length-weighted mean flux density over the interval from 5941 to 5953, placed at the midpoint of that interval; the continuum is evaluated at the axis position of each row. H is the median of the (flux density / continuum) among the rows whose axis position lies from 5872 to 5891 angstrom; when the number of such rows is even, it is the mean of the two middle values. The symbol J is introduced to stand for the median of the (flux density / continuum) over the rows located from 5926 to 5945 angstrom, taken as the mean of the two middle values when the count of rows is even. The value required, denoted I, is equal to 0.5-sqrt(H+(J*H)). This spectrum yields -0.88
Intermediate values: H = 0.96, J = 0.98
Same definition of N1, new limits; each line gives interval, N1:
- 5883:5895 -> 7.07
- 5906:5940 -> 7.55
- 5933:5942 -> 7.65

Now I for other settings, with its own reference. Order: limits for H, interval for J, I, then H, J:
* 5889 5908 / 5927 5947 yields -0.76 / 0.80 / 0.99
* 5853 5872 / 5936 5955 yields -0.91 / 1.00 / 0.99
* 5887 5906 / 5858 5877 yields -0.76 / 0.80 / 1.01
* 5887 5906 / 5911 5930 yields -0.75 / 0.80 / 0.97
